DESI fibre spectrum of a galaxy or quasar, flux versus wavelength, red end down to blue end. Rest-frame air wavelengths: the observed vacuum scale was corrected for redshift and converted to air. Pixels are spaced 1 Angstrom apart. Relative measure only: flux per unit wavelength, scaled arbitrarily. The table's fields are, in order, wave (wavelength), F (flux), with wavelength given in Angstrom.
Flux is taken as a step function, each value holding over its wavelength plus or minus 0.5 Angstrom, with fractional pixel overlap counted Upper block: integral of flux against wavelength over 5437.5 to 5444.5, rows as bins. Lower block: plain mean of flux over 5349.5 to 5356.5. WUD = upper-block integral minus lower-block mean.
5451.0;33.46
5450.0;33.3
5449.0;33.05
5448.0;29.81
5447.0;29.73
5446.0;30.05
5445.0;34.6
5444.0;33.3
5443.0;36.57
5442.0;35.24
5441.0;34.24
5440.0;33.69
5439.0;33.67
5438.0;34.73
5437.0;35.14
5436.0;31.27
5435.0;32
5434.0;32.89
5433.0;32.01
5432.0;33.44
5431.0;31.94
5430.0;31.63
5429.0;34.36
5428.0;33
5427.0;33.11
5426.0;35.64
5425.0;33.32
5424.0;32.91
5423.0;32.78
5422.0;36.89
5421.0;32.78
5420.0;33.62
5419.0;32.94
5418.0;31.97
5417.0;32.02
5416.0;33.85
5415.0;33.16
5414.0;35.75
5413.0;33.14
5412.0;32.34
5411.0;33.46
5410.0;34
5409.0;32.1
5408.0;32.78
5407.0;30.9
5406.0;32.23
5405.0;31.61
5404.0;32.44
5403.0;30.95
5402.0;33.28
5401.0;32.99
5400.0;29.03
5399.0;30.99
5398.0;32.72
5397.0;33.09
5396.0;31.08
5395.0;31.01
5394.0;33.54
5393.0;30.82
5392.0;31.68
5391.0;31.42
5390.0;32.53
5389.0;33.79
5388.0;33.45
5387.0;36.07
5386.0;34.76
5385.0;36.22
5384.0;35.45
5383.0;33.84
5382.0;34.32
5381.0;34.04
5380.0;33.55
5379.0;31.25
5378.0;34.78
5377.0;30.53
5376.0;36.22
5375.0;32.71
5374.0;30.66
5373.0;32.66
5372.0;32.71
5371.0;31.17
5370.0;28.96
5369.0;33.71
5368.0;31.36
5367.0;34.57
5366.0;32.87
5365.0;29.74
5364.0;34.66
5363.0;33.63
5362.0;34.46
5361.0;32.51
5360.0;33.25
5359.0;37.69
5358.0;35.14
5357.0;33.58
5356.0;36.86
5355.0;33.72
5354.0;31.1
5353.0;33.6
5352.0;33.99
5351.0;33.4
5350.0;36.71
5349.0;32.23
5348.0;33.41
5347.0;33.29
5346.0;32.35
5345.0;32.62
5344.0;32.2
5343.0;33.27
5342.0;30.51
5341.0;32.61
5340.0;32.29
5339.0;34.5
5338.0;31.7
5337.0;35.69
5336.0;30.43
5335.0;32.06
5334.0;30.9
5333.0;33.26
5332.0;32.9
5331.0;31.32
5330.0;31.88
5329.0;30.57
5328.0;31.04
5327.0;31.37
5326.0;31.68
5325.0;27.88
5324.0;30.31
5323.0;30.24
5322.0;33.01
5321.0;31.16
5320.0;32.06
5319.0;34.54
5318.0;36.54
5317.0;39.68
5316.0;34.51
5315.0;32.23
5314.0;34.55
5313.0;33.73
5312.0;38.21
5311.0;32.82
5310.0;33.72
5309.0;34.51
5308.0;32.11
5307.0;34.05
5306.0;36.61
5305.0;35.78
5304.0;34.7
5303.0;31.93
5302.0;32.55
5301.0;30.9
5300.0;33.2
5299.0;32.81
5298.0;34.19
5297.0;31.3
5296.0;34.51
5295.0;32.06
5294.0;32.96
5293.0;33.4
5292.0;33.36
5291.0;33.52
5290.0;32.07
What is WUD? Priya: 207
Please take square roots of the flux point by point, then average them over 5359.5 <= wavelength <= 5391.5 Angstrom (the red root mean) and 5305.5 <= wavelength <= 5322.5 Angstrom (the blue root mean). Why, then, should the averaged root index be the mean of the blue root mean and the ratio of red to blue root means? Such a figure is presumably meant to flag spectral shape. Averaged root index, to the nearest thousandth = 3.421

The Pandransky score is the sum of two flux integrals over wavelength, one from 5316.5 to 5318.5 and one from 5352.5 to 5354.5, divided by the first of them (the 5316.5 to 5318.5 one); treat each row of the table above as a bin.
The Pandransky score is 1.85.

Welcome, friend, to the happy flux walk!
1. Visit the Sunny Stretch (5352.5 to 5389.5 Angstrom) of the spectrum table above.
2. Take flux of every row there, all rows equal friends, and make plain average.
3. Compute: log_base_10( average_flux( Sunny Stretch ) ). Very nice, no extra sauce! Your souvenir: 1.53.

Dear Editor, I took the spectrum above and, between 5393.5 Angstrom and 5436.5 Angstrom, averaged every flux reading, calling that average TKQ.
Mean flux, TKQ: 32.7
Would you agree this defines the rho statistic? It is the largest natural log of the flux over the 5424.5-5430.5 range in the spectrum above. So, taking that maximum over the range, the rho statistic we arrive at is 3.57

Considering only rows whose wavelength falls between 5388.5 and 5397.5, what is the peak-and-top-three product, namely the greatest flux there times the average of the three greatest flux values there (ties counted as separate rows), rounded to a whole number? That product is 1131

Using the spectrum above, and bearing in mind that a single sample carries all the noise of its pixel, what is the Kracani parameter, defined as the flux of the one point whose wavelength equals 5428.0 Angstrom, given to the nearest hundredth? 33.00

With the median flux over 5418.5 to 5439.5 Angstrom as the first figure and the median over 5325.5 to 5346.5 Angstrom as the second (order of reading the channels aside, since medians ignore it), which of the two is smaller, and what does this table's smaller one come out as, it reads 32.1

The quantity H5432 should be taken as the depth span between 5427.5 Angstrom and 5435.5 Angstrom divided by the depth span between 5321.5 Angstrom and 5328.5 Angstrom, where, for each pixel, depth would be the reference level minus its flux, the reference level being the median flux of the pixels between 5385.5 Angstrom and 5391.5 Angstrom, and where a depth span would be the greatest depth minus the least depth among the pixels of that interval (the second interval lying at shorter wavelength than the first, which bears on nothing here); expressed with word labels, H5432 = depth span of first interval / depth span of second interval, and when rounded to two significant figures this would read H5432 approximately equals 0.53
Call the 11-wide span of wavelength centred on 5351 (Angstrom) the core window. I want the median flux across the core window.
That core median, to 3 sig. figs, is 33.4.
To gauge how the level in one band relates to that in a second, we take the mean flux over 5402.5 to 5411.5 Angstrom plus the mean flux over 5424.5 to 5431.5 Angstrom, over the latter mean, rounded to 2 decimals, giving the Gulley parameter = 1.97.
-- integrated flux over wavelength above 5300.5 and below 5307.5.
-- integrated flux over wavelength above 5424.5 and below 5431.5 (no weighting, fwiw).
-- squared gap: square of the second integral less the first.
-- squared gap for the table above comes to 12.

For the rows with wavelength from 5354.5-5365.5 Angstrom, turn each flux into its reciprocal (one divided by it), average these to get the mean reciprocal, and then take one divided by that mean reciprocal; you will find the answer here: 34.0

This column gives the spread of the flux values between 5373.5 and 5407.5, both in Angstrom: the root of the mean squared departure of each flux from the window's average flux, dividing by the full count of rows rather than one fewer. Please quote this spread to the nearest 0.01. 1.79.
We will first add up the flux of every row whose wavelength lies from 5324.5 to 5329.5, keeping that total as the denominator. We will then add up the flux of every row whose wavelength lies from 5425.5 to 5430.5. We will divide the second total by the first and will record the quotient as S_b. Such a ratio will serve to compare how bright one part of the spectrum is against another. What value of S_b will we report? 1.10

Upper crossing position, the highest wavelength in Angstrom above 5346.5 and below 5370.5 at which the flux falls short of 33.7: 5370.0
